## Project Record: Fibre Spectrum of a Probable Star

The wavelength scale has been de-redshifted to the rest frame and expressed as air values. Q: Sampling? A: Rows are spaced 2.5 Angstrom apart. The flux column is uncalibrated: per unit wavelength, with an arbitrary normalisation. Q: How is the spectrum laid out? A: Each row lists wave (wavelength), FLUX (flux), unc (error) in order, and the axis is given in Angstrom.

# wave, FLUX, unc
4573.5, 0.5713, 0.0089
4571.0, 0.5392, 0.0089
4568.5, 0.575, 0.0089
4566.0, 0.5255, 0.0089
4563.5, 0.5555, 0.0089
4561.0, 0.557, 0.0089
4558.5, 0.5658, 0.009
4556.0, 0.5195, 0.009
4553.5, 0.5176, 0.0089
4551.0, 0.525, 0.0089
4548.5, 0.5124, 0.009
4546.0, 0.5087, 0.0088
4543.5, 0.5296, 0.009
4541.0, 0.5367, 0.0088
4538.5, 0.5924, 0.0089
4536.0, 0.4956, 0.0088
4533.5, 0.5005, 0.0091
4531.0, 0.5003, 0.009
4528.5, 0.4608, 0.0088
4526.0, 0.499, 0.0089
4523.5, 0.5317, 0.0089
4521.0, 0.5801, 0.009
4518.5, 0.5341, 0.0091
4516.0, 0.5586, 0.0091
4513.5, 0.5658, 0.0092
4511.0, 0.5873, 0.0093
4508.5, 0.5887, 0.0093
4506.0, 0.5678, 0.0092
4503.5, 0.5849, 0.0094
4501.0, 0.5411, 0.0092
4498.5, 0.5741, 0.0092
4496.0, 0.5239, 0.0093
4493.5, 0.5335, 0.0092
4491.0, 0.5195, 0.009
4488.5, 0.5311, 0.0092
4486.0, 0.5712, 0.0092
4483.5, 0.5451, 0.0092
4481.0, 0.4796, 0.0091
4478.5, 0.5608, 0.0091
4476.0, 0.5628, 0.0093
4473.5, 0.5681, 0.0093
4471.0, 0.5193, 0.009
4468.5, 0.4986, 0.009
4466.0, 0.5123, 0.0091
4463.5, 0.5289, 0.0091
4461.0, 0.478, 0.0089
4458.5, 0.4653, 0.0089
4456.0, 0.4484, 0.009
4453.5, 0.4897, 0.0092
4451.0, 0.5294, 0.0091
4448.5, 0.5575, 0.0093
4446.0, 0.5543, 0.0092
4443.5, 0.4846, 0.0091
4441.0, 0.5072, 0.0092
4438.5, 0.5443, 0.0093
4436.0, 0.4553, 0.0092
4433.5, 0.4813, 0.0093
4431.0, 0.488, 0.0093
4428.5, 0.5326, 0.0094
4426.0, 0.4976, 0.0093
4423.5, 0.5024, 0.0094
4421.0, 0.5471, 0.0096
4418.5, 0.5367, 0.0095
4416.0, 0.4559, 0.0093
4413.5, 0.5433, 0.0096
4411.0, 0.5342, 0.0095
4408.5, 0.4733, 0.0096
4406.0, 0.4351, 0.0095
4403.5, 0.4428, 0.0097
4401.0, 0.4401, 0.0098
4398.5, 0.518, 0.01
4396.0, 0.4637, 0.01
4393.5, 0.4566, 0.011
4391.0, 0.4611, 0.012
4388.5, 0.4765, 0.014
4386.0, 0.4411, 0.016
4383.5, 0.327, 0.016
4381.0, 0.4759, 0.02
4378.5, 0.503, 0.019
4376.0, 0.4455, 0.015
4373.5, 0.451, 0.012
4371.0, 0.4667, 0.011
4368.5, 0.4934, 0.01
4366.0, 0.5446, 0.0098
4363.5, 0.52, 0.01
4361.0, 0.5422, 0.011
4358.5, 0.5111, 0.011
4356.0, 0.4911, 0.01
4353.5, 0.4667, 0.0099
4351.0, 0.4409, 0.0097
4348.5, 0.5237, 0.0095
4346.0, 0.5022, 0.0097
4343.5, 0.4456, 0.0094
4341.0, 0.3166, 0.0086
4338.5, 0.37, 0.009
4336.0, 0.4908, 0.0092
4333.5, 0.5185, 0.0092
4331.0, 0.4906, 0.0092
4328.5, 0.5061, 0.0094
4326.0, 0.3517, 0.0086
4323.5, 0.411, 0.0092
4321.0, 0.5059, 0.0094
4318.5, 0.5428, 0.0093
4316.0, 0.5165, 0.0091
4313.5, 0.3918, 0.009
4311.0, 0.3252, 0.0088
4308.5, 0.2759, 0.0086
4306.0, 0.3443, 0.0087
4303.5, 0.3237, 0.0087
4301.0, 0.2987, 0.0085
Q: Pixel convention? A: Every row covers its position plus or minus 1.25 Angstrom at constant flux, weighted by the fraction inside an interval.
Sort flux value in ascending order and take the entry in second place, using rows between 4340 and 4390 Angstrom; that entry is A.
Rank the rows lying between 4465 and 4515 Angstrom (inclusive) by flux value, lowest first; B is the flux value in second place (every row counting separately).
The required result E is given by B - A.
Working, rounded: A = 0.327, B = 0.4986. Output 0.17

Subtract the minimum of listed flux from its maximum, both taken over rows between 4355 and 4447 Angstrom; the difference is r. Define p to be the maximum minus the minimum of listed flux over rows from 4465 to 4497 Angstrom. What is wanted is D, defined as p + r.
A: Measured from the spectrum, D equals 0.32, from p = 0.092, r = 0.23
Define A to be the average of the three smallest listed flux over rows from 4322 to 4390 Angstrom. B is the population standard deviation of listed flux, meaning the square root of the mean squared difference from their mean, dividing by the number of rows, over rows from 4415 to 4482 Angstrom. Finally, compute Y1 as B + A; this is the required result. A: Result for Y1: 0.37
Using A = 0.33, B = 0.035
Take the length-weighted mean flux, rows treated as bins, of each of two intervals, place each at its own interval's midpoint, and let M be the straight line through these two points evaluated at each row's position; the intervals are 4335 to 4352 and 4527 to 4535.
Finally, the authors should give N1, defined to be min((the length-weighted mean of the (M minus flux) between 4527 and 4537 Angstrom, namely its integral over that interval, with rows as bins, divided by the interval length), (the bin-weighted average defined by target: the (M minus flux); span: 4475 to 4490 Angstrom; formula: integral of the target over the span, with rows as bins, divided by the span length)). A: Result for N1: -0.065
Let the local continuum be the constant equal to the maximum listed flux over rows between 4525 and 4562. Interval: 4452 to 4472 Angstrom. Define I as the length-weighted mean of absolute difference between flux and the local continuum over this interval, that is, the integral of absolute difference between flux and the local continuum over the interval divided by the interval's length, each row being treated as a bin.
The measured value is 0.10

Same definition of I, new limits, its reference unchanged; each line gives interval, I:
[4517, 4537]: 0.08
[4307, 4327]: 0.18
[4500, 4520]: 0.03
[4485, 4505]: 0.05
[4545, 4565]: 0.06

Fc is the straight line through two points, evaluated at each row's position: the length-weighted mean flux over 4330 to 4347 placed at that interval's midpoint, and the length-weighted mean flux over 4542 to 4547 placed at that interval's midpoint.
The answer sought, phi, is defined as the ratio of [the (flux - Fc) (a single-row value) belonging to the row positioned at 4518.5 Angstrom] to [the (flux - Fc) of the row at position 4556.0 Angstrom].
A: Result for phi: -4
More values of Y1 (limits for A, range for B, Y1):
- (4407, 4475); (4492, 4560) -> 0.49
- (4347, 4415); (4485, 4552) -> 0.43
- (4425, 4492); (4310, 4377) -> 0.52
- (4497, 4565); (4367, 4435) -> 0.53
